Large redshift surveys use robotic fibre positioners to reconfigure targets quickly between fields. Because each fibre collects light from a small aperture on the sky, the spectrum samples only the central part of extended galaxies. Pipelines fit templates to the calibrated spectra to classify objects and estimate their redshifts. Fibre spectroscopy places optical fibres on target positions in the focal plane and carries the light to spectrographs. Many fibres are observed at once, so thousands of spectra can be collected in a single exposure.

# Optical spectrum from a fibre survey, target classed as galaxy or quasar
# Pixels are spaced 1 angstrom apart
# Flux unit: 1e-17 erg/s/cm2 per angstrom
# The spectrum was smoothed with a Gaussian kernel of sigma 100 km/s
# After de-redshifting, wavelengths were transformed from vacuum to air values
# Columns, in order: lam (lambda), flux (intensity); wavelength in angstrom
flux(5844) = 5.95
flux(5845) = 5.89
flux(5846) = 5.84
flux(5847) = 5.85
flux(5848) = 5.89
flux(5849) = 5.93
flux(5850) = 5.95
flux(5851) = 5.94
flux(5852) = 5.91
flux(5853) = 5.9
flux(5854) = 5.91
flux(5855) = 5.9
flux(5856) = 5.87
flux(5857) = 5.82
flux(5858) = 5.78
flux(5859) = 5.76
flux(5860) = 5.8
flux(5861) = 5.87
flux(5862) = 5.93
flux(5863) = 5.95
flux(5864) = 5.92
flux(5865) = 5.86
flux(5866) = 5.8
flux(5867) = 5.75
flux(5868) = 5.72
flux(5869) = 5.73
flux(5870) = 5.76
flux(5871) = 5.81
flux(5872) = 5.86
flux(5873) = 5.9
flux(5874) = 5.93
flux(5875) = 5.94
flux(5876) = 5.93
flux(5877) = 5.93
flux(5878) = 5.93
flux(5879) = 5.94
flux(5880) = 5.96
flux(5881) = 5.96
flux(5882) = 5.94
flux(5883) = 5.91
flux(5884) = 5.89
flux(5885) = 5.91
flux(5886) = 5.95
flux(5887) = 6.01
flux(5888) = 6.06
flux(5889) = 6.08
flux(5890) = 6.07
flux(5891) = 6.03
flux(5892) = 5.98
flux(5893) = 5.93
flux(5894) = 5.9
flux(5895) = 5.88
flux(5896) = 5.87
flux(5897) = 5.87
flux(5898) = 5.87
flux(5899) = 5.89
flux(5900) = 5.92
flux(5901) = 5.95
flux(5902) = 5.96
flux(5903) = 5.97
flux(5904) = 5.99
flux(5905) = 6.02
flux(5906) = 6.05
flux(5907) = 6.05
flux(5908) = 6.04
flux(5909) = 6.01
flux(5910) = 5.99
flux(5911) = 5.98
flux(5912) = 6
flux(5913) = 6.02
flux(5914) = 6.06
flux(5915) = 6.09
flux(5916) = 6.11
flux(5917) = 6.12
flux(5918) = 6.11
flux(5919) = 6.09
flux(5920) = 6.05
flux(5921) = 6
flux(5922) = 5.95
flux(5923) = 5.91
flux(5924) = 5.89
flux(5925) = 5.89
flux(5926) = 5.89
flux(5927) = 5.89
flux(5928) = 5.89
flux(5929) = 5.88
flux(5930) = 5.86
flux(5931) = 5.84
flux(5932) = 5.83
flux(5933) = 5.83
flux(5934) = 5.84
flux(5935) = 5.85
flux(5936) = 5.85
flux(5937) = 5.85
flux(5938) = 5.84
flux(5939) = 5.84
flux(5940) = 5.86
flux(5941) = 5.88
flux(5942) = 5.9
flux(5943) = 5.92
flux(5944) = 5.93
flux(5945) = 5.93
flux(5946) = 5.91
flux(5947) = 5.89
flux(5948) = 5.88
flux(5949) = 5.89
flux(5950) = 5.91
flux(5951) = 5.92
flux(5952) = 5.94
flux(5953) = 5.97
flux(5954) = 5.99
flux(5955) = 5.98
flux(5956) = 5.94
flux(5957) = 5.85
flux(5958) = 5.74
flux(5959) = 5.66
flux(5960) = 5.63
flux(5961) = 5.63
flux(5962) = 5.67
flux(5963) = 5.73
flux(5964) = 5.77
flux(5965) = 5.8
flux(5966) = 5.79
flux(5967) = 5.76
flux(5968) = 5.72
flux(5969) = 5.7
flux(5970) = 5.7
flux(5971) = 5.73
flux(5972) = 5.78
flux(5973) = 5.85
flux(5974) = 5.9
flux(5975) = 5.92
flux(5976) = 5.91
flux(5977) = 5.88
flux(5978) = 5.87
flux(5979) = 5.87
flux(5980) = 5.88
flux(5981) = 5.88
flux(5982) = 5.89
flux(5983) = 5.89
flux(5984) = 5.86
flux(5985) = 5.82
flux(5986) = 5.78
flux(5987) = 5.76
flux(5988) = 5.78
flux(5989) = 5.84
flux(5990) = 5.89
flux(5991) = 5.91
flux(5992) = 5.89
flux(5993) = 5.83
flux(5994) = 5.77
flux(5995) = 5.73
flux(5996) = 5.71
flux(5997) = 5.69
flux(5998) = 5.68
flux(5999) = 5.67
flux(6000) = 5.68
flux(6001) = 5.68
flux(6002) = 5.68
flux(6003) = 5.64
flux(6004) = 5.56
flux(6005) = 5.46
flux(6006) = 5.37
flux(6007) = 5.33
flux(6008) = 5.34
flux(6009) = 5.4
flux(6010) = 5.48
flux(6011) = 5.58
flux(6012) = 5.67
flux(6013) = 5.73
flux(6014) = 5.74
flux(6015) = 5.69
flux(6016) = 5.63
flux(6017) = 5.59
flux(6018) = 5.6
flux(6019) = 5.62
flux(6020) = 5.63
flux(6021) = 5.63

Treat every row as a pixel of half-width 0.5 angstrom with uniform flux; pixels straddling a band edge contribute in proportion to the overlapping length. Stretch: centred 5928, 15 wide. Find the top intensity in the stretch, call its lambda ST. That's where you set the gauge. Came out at 5921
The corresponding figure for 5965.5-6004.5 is 5975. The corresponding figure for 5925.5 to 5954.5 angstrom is 5954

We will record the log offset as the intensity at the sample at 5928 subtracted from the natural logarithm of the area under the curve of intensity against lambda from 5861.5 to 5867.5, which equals -2.33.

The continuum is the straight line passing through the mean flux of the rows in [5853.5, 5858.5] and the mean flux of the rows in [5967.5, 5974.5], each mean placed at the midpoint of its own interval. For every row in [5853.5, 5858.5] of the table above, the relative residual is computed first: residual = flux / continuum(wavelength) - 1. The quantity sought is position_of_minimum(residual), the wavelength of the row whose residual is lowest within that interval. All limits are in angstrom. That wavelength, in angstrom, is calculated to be 5858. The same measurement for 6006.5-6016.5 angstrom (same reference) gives 6007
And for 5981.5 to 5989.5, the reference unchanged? 5987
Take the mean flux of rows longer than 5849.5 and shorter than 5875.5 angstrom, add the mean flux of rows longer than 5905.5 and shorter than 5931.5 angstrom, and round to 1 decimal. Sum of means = 11.8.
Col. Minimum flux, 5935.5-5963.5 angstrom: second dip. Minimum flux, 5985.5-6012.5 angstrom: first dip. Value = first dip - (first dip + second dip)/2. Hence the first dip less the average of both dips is -0.15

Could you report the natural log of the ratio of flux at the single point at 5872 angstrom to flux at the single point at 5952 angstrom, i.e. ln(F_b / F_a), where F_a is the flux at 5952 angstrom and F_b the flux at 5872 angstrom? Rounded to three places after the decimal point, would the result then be -0.014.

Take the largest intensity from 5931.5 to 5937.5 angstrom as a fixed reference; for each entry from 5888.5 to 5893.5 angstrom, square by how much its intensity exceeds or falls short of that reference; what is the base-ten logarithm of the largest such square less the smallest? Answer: -1.3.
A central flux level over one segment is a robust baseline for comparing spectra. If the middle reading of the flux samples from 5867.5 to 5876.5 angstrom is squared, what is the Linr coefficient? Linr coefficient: 34.3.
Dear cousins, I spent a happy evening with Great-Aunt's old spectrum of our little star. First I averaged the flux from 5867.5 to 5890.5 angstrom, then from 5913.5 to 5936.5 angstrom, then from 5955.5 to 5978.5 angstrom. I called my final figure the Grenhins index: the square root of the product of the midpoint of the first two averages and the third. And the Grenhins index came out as 5.85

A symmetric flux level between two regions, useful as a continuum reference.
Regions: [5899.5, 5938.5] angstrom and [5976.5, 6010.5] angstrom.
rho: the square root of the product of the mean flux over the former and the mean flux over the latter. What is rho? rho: 5.84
